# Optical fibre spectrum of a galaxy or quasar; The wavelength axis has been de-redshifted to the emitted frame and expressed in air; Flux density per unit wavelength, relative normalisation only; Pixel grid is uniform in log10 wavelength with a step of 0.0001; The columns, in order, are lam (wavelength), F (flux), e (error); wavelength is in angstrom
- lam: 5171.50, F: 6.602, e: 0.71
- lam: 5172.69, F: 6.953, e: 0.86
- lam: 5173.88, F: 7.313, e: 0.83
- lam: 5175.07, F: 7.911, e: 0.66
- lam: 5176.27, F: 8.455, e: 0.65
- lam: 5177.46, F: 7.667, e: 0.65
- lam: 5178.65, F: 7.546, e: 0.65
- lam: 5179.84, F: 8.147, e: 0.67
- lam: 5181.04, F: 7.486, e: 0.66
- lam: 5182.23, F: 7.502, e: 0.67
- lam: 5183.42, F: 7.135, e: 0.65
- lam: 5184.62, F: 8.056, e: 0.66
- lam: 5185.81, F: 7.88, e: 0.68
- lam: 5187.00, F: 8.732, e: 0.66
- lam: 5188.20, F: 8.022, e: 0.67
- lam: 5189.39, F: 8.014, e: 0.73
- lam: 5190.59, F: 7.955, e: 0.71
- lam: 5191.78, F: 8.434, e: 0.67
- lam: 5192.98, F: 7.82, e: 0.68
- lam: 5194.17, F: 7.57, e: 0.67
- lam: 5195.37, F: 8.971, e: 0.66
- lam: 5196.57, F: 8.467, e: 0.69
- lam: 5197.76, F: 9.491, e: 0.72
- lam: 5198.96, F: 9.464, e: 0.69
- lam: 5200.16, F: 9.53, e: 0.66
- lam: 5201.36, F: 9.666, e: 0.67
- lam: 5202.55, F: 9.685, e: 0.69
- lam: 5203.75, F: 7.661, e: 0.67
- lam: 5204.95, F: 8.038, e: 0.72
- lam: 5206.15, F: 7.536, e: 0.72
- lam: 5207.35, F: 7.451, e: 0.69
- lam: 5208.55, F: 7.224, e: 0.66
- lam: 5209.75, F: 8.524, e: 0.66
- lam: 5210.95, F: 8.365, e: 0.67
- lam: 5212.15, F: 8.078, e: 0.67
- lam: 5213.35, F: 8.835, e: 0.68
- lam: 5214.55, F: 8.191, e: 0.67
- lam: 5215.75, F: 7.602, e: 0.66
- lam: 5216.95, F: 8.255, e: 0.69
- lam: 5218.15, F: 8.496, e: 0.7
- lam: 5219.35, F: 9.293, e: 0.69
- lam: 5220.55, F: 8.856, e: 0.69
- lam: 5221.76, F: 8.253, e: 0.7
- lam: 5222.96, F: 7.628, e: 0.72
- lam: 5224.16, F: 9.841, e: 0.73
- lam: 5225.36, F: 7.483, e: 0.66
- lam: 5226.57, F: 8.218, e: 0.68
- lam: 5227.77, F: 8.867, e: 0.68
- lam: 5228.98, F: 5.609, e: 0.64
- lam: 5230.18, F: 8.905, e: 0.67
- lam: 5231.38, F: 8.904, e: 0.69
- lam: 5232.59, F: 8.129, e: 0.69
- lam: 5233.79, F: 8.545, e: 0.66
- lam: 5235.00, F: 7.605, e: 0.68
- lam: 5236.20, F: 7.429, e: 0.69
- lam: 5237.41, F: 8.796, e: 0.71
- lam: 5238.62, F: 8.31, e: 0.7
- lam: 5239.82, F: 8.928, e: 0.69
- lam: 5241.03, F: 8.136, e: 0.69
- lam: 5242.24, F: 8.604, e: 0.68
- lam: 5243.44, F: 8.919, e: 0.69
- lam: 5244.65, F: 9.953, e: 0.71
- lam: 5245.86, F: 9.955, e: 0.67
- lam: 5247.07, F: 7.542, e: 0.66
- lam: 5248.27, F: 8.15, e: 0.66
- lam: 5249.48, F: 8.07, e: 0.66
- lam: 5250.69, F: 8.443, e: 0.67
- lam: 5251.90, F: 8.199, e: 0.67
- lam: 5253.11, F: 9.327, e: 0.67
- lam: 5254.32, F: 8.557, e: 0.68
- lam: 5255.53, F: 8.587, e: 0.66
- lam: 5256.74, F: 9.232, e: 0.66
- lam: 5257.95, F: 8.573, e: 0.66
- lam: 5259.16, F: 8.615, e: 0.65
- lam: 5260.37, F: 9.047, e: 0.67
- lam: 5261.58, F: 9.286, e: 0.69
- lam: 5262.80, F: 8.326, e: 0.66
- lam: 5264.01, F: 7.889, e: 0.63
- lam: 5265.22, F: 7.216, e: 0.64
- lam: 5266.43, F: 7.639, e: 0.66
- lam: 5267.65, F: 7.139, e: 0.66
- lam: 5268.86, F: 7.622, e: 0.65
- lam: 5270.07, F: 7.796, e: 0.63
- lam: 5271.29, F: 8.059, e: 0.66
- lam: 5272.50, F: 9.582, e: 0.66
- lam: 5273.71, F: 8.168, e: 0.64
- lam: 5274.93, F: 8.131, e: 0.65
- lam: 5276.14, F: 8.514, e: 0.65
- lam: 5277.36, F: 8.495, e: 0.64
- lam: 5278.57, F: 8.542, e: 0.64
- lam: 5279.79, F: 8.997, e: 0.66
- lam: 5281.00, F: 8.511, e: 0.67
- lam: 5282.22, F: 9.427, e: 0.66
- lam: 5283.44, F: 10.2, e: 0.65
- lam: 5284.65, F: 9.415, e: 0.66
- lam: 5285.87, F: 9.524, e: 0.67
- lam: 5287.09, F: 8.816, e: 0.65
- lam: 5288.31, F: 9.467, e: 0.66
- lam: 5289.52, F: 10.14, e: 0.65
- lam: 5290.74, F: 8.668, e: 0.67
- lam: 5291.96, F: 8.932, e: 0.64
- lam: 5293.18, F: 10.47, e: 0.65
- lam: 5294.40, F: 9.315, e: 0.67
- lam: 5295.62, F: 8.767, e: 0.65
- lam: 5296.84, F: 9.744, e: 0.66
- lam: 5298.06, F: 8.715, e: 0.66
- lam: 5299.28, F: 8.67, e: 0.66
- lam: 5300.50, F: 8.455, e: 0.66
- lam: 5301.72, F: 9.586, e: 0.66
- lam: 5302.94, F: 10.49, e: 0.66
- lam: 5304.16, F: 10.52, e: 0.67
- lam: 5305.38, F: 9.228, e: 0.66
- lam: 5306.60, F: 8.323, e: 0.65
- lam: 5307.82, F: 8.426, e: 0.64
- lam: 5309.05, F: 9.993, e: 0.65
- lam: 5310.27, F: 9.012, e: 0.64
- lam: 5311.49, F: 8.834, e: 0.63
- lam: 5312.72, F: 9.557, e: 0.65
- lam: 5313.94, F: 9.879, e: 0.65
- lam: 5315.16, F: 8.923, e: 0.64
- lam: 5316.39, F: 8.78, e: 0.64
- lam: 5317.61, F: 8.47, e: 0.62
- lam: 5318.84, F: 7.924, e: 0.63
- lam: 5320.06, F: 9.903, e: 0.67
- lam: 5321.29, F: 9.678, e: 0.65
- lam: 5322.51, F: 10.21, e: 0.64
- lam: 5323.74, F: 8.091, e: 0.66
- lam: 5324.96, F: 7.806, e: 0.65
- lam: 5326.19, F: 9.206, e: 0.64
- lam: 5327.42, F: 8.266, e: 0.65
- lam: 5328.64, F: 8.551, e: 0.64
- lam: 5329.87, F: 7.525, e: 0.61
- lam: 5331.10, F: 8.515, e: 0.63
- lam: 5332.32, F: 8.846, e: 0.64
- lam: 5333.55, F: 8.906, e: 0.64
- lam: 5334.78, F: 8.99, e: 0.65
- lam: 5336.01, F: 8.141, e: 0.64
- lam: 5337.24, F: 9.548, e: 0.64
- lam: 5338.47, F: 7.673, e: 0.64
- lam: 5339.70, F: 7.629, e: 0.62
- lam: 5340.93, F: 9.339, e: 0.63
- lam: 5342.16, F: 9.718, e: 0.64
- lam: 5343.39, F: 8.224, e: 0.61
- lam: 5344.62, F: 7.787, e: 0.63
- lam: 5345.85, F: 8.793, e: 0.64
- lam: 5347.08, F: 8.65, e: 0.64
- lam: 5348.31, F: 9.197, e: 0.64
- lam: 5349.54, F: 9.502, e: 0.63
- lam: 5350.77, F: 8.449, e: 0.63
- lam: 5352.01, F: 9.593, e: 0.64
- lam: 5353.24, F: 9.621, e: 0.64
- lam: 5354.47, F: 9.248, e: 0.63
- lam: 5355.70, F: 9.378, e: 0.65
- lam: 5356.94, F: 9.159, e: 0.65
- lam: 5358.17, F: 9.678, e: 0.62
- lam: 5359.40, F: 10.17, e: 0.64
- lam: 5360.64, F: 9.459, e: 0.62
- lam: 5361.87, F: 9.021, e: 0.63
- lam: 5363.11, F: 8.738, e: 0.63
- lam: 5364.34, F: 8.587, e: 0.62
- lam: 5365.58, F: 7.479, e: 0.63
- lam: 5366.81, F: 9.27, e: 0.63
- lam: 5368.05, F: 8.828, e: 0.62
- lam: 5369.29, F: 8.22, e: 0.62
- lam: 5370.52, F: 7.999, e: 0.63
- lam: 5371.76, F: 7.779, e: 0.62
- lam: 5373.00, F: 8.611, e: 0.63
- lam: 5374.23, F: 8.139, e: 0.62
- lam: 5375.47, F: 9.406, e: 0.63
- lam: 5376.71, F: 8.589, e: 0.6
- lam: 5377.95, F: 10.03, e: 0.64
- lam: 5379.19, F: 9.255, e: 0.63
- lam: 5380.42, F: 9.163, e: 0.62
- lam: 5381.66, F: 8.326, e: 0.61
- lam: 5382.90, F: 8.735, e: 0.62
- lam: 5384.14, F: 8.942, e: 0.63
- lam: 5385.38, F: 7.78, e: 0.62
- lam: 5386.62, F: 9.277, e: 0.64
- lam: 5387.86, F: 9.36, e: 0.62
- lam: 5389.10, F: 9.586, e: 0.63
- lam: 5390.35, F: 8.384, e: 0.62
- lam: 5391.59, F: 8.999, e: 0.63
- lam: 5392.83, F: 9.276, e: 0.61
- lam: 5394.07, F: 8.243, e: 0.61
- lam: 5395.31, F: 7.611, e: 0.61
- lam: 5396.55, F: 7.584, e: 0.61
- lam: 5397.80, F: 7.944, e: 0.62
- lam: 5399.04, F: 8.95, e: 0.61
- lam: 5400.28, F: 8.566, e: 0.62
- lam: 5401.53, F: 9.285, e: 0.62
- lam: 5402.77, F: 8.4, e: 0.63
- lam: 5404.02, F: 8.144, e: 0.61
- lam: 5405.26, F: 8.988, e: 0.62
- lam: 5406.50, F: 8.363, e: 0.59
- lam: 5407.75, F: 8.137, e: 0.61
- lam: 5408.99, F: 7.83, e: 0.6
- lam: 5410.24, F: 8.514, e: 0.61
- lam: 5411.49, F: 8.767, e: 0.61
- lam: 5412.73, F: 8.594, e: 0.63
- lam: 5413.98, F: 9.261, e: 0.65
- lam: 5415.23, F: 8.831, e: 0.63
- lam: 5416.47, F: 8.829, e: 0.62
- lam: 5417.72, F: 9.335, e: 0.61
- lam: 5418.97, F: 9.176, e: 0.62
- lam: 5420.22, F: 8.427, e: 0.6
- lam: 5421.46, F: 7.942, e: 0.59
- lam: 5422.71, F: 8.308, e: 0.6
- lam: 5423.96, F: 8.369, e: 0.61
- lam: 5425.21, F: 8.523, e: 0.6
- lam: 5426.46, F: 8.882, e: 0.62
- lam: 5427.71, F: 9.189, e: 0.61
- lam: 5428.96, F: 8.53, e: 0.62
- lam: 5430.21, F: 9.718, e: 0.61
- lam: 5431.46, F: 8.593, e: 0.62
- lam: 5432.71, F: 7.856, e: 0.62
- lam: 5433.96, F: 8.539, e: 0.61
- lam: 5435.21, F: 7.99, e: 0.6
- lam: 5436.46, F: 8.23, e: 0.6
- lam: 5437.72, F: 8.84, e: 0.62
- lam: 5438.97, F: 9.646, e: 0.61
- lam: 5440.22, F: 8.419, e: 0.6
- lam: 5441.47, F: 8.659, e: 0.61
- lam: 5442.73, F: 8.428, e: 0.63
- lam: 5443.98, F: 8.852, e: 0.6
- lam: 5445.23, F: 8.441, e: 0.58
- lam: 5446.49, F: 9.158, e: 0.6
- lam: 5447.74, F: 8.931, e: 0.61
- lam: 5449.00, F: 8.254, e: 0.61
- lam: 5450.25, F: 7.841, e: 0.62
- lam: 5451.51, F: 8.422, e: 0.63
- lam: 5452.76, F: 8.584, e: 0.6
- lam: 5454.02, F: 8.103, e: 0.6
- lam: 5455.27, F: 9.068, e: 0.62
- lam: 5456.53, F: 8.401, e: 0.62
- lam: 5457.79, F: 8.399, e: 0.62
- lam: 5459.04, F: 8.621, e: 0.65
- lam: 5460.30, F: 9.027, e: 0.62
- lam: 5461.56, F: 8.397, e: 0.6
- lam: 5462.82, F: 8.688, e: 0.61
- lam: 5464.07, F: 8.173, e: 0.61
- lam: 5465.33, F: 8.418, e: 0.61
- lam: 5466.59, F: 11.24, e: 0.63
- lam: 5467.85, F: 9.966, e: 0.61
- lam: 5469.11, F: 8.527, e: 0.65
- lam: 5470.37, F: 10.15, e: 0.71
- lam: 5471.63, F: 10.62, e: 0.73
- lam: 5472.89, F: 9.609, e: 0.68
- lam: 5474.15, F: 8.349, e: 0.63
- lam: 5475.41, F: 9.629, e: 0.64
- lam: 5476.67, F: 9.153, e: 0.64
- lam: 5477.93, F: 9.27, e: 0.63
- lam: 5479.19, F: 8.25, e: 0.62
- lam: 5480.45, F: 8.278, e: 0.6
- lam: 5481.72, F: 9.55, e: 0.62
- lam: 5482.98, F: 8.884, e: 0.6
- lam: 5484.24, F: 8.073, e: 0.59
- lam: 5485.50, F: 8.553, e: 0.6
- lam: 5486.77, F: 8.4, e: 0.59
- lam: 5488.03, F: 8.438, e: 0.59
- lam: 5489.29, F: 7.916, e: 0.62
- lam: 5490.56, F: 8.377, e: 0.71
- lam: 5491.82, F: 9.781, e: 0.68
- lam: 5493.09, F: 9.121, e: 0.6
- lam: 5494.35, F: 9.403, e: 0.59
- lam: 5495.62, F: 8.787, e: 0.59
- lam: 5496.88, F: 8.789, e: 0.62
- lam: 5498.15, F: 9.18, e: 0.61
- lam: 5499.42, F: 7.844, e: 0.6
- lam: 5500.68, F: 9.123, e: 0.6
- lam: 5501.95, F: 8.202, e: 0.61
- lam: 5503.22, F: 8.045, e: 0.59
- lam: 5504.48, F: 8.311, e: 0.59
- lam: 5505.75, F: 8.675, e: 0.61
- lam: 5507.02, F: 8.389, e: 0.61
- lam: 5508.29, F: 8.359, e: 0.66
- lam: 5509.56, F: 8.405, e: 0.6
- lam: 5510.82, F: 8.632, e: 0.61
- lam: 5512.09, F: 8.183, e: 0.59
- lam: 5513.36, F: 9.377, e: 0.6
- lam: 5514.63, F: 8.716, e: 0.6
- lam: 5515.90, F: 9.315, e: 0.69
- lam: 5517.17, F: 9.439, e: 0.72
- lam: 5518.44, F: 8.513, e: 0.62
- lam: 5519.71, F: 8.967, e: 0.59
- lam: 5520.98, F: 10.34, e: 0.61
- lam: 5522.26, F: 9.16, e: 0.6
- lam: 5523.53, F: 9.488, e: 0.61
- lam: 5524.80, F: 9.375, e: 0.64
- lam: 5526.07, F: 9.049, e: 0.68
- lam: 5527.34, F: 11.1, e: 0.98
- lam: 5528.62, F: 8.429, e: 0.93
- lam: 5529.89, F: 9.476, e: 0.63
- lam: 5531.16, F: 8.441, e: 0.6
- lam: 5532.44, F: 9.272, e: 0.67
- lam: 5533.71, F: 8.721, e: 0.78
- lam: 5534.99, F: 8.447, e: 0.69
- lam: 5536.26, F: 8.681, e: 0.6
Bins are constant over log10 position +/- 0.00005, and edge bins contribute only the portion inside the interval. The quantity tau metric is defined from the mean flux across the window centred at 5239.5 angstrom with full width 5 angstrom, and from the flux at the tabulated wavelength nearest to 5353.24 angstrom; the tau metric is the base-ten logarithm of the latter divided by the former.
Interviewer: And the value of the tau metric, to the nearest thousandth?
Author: 0.052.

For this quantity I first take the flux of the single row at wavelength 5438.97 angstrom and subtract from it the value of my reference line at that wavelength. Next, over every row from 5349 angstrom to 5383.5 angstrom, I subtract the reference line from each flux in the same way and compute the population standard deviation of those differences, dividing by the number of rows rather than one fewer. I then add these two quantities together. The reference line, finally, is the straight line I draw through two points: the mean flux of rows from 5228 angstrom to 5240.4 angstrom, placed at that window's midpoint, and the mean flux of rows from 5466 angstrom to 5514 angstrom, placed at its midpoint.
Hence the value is 1.6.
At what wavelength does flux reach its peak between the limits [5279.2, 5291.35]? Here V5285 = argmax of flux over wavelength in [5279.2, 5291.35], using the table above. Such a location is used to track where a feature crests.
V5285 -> 5283.44 angstrom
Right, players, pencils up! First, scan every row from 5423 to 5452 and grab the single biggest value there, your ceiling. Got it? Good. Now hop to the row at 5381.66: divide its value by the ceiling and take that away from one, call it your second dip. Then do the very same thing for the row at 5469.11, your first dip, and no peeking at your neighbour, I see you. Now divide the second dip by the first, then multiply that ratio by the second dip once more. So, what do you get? 0.17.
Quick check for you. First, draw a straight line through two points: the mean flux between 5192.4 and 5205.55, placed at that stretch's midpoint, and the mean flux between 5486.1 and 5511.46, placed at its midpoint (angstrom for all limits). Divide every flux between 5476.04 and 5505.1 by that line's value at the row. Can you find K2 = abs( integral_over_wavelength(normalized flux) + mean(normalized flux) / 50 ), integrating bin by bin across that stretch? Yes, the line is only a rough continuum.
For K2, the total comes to 29.3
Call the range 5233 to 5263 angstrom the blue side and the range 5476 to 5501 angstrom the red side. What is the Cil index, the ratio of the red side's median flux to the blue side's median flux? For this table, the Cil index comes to 1.03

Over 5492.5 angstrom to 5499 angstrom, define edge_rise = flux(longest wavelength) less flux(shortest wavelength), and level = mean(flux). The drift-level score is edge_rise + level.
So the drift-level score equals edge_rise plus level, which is 9.1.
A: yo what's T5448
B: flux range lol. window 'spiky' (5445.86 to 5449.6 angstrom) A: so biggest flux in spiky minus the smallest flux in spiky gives 0.9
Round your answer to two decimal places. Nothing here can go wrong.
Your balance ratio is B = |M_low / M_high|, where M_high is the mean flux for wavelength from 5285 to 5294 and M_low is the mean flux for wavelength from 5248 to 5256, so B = 0.90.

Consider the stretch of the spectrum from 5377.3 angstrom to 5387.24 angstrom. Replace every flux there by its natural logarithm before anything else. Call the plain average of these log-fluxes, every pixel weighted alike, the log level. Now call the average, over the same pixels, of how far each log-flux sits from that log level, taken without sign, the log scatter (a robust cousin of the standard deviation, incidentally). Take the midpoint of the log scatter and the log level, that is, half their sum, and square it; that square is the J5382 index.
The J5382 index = 1.26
